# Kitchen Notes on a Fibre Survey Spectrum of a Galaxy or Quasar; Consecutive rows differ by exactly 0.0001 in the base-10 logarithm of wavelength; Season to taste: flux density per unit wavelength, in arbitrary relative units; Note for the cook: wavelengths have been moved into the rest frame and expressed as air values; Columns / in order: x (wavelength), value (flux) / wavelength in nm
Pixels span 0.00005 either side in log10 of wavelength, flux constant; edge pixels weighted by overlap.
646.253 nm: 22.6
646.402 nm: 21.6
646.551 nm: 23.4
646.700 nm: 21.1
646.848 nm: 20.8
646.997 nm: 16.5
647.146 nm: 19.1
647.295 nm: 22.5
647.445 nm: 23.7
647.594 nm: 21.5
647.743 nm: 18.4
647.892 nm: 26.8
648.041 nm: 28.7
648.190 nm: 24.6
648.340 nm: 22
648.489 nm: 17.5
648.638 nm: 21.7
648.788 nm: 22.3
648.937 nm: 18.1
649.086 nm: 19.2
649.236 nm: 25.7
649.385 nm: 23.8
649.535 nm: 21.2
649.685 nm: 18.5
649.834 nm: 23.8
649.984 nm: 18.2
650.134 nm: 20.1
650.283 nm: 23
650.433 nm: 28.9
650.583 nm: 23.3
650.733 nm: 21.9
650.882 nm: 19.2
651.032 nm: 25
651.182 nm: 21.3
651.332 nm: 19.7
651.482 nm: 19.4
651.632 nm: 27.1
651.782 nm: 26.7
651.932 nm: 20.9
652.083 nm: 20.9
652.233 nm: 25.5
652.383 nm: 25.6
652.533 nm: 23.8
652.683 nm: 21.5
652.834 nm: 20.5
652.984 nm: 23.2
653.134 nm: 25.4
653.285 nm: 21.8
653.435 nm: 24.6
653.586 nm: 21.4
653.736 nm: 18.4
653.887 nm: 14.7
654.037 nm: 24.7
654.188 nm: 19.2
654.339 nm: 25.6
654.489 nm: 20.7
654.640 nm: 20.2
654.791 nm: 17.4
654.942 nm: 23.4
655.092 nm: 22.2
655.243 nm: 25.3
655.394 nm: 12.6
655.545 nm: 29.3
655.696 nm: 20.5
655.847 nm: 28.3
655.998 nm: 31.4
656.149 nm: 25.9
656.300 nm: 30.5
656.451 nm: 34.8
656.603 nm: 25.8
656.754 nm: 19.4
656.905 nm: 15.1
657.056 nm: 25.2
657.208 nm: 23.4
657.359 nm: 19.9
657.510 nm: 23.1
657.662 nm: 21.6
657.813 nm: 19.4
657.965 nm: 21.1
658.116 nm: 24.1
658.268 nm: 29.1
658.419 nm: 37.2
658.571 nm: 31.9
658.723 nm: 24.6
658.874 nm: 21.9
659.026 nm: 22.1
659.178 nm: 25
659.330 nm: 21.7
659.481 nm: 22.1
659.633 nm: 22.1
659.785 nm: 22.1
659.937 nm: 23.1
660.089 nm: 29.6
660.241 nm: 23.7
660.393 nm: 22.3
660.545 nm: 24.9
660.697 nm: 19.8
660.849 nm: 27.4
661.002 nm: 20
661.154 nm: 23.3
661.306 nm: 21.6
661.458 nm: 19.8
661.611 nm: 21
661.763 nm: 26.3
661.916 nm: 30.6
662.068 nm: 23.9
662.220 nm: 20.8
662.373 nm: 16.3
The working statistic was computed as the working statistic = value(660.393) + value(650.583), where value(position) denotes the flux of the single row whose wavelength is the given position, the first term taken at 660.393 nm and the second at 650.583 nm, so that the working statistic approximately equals 46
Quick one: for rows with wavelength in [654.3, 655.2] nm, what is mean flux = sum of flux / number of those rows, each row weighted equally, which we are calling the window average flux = 22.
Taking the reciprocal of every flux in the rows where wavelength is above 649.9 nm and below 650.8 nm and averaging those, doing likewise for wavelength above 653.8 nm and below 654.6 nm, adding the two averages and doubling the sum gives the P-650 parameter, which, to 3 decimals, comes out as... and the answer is 0.190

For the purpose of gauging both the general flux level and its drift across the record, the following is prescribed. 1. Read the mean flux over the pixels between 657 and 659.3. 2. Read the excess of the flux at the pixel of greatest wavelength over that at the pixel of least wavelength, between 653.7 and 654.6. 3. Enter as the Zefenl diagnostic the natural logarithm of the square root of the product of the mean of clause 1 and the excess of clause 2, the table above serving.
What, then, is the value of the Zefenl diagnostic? 2.02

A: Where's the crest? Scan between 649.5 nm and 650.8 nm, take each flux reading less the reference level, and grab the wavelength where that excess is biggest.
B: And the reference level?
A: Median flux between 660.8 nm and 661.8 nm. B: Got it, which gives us 650.433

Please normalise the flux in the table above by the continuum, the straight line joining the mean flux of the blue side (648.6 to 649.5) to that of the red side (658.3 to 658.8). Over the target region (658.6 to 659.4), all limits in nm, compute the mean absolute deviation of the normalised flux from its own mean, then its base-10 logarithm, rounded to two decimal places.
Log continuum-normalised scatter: -1.34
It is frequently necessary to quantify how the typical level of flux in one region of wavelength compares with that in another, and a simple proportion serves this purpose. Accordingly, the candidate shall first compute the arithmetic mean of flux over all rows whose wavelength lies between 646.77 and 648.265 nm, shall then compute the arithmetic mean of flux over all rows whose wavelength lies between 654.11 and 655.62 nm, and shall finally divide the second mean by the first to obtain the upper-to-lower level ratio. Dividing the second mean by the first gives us 0.97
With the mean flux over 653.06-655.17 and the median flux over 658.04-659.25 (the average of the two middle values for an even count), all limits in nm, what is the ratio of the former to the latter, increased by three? 3.86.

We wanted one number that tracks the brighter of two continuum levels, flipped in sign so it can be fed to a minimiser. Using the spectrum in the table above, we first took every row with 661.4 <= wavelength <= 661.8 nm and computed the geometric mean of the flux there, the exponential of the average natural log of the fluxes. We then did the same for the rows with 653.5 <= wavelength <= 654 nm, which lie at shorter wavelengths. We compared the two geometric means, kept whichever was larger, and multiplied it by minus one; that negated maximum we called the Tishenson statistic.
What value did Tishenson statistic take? -22.2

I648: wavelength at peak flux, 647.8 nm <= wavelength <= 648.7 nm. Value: 648.041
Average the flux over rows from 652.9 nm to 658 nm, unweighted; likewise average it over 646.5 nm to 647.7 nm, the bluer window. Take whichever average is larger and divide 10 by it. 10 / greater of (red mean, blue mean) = 0.438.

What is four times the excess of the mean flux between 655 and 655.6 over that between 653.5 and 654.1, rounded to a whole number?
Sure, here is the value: 10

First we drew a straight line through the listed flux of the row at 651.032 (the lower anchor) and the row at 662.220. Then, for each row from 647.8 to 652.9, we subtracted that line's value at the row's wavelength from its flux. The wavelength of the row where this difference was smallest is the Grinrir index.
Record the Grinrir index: 648.489 nm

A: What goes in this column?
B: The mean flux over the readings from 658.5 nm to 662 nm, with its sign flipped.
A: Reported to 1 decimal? -23.8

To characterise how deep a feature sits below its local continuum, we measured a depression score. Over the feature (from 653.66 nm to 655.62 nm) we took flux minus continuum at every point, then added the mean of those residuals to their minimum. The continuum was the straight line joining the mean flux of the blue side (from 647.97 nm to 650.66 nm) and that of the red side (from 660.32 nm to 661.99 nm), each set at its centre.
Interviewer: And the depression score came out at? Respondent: -12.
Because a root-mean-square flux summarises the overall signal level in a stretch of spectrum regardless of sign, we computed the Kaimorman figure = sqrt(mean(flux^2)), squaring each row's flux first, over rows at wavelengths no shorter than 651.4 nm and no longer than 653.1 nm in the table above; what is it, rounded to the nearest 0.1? 23.3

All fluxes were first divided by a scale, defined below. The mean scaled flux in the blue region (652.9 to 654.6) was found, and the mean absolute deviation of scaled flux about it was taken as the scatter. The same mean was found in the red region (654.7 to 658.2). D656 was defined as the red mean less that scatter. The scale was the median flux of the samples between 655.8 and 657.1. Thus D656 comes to 0.80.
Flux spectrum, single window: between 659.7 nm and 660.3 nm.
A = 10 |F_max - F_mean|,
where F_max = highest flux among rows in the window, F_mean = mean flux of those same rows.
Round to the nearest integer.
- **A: 50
